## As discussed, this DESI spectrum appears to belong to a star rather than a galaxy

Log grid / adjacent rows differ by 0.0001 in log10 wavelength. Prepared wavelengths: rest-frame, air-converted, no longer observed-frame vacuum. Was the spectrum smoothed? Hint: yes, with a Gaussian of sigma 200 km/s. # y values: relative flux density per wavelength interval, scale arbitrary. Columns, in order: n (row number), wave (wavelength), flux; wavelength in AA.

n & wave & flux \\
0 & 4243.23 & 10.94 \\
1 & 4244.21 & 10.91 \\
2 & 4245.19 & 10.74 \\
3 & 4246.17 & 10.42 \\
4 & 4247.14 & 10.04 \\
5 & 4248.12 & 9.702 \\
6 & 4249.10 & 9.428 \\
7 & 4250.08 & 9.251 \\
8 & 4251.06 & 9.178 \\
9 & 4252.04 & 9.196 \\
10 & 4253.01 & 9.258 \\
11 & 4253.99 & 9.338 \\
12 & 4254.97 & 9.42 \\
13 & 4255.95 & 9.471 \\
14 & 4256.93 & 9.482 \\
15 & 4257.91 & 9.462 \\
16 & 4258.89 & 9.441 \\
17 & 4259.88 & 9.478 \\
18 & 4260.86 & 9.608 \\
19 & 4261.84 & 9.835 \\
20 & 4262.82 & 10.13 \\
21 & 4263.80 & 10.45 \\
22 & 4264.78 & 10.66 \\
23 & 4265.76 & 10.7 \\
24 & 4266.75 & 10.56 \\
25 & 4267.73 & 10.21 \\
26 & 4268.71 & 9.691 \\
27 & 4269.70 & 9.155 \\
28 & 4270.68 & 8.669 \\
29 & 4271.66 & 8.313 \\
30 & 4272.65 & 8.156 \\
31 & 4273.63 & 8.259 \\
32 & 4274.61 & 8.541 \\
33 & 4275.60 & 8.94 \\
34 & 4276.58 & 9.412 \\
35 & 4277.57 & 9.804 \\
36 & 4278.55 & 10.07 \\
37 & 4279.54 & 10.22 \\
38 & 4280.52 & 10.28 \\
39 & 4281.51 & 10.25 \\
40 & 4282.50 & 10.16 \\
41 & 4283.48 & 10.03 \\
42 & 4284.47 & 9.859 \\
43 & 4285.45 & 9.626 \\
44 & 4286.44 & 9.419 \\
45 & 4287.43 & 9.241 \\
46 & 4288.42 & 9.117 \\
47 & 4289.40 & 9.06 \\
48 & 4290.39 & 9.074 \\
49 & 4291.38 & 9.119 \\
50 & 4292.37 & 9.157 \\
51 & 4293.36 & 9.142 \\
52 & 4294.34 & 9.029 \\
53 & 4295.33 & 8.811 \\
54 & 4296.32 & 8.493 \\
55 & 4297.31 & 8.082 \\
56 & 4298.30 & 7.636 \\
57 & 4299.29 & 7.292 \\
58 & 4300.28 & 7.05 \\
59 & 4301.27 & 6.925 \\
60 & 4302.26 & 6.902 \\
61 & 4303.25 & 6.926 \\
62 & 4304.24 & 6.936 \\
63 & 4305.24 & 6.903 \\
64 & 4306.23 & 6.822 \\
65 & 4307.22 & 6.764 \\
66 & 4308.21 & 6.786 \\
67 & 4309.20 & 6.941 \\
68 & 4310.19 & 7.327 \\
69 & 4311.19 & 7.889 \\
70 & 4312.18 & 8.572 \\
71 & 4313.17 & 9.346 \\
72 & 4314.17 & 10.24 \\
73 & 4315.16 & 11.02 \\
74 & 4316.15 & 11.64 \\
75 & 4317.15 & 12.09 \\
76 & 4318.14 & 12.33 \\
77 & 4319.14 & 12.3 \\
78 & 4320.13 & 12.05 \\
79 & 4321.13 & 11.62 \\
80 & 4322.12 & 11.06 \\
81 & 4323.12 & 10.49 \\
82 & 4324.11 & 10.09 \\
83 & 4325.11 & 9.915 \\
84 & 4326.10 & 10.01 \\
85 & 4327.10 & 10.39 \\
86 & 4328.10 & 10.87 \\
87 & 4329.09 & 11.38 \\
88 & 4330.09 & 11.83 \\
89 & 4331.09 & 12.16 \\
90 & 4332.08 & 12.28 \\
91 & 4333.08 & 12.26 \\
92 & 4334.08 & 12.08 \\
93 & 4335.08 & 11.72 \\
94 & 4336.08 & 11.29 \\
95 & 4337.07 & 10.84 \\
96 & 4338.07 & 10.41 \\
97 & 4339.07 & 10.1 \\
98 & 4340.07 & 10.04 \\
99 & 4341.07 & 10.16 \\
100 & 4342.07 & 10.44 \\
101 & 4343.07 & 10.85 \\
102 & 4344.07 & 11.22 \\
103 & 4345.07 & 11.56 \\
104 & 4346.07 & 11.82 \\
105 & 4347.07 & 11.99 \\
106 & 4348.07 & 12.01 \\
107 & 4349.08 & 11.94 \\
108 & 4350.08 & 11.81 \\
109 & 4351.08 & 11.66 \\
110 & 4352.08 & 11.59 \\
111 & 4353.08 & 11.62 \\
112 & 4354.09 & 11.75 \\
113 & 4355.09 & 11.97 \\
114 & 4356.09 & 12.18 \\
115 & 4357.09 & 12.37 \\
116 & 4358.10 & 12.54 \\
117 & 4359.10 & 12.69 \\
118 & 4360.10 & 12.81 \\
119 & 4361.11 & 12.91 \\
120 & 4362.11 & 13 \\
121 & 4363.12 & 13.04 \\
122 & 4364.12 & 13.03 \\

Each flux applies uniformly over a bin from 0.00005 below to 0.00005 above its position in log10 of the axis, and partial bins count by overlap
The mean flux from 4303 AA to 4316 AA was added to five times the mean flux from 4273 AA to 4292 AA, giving 55.4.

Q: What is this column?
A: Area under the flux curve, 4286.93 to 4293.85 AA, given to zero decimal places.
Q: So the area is 63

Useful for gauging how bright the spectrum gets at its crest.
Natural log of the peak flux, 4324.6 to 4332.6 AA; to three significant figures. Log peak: 2.51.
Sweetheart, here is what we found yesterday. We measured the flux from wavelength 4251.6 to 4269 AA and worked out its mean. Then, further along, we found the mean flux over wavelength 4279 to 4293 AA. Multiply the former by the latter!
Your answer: 94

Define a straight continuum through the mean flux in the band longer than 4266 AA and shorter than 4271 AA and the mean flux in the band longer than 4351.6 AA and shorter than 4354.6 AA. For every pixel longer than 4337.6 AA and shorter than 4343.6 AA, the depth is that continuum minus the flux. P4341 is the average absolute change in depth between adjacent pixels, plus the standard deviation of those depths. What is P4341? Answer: 0.5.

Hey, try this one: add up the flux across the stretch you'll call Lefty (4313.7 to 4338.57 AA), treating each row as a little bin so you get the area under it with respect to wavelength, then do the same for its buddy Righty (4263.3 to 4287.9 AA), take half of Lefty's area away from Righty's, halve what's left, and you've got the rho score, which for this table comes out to 48.2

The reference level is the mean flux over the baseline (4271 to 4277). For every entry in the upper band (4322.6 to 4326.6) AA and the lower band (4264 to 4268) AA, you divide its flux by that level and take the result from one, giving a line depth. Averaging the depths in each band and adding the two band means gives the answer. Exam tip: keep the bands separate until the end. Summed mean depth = -0.40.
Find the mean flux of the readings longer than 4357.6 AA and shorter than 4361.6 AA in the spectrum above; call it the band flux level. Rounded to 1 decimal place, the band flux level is 12.7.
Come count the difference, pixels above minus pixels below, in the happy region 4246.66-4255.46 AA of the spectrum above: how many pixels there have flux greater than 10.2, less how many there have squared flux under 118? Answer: -9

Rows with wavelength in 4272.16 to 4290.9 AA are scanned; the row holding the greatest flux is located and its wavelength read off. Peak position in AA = 4280.52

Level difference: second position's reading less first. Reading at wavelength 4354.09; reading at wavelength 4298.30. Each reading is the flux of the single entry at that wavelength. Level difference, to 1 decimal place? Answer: -4.1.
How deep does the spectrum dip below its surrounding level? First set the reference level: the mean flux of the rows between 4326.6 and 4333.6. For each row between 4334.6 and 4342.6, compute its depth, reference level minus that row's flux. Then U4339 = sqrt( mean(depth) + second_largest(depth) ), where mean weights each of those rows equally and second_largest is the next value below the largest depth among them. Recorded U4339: 1.57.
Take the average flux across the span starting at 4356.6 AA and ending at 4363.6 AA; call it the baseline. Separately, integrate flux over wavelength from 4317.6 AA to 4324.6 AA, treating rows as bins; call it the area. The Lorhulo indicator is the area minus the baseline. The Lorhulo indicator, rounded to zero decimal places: 67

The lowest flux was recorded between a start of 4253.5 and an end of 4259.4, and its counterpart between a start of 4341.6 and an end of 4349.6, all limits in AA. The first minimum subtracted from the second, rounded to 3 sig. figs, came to 1.10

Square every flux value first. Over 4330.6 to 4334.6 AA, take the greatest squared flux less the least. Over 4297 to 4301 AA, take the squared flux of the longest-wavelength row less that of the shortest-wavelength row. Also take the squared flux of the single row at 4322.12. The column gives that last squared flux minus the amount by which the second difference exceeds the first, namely 143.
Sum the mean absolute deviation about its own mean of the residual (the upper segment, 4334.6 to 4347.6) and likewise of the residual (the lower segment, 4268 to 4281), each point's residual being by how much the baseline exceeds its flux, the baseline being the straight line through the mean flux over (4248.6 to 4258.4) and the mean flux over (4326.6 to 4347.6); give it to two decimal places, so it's 1.20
